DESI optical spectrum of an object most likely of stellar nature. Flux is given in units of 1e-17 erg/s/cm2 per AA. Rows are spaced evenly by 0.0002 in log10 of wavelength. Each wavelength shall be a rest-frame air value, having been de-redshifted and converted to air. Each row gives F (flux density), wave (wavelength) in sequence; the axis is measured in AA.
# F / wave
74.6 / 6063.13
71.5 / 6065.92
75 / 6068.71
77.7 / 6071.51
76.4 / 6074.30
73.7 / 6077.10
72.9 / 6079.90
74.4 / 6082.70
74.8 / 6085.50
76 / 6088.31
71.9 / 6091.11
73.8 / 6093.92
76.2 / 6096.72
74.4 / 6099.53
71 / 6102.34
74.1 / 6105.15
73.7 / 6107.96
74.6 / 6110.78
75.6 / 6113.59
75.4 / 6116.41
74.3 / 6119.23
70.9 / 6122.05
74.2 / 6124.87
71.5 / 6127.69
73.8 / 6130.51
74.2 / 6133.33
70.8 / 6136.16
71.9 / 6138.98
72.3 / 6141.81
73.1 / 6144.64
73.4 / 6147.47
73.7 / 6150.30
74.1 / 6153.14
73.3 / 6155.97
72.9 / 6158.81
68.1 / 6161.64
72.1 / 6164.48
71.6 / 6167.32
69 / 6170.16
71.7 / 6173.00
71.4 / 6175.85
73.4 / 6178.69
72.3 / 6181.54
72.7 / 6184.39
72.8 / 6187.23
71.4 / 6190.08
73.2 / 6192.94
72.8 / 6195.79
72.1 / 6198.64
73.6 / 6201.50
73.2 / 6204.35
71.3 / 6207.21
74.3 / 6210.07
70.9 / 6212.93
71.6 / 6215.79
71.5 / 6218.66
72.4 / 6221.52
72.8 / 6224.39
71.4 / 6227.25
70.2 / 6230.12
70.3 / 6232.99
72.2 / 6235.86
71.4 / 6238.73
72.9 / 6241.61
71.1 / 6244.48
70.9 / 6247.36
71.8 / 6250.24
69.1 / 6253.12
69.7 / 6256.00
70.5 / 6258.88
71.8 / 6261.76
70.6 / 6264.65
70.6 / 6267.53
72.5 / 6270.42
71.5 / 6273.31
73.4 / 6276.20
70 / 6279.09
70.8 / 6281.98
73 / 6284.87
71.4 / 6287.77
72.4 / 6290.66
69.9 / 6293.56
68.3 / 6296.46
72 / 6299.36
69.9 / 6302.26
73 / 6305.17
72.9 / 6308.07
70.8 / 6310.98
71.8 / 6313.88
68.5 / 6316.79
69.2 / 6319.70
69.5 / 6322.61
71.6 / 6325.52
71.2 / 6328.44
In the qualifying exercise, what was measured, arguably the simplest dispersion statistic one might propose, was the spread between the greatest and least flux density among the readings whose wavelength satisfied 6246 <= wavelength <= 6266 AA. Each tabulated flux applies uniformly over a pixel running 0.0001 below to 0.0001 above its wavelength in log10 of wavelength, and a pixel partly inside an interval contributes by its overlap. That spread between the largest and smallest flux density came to 2.7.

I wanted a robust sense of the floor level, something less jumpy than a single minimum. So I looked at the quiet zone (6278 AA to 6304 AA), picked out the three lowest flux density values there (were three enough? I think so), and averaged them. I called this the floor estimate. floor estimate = 69.4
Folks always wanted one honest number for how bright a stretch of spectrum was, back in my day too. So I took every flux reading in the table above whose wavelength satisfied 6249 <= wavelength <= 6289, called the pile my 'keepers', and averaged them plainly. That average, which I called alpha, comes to 71.2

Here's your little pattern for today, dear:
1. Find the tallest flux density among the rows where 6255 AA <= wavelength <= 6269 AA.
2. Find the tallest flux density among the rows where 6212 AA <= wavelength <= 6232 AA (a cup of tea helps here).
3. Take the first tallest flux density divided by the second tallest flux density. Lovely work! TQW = 0.986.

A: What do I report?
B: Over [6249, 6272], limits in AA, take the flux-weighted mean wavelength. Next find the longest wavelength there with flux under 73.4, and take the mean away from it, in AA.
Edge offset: 10.1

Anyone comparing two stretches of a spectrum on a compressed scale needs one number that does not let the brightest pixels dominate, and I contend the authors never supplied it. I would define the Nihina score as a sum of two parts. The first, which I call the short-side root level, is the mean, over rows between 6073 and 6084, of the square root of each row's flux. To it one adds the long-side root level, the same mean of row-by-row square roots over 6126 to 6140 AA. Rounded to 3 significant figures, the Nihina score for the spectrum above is 17.1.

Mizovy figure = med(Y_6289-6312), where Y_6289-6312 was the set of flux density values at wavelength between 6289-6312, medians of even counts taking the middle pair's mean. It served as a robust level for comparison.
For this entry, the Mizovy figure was 71.4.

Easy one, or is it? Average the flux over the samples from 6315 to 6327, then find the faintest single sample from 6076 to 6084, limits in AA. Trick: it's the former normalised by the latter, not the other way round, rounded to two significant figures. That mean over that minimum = 0.96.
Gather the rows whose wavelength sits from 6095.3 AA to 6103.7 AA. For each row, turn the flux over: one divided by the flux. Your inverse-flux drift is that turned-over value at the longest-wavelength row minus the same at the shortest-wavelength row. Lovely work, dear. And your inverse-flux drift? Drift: 0.0010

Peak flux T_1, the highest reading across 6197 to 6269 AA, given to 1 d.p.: 74.3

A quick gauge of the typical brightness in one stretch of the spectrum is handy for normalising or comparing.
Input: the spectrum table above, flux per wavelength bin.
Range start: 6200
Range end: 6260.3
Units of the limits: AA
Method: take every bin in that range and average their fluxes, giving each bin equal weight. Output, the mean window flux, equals 71.6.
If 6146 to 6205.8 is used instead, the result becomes 72.3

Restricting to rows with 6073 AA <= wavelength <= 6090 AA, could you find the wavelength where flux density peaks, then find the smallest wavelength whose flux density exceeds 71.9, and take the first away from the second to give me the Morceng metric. 0.0 AA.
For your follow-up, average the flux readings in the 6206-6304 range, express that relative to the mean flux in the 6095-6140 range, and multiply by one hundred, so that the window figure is 97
